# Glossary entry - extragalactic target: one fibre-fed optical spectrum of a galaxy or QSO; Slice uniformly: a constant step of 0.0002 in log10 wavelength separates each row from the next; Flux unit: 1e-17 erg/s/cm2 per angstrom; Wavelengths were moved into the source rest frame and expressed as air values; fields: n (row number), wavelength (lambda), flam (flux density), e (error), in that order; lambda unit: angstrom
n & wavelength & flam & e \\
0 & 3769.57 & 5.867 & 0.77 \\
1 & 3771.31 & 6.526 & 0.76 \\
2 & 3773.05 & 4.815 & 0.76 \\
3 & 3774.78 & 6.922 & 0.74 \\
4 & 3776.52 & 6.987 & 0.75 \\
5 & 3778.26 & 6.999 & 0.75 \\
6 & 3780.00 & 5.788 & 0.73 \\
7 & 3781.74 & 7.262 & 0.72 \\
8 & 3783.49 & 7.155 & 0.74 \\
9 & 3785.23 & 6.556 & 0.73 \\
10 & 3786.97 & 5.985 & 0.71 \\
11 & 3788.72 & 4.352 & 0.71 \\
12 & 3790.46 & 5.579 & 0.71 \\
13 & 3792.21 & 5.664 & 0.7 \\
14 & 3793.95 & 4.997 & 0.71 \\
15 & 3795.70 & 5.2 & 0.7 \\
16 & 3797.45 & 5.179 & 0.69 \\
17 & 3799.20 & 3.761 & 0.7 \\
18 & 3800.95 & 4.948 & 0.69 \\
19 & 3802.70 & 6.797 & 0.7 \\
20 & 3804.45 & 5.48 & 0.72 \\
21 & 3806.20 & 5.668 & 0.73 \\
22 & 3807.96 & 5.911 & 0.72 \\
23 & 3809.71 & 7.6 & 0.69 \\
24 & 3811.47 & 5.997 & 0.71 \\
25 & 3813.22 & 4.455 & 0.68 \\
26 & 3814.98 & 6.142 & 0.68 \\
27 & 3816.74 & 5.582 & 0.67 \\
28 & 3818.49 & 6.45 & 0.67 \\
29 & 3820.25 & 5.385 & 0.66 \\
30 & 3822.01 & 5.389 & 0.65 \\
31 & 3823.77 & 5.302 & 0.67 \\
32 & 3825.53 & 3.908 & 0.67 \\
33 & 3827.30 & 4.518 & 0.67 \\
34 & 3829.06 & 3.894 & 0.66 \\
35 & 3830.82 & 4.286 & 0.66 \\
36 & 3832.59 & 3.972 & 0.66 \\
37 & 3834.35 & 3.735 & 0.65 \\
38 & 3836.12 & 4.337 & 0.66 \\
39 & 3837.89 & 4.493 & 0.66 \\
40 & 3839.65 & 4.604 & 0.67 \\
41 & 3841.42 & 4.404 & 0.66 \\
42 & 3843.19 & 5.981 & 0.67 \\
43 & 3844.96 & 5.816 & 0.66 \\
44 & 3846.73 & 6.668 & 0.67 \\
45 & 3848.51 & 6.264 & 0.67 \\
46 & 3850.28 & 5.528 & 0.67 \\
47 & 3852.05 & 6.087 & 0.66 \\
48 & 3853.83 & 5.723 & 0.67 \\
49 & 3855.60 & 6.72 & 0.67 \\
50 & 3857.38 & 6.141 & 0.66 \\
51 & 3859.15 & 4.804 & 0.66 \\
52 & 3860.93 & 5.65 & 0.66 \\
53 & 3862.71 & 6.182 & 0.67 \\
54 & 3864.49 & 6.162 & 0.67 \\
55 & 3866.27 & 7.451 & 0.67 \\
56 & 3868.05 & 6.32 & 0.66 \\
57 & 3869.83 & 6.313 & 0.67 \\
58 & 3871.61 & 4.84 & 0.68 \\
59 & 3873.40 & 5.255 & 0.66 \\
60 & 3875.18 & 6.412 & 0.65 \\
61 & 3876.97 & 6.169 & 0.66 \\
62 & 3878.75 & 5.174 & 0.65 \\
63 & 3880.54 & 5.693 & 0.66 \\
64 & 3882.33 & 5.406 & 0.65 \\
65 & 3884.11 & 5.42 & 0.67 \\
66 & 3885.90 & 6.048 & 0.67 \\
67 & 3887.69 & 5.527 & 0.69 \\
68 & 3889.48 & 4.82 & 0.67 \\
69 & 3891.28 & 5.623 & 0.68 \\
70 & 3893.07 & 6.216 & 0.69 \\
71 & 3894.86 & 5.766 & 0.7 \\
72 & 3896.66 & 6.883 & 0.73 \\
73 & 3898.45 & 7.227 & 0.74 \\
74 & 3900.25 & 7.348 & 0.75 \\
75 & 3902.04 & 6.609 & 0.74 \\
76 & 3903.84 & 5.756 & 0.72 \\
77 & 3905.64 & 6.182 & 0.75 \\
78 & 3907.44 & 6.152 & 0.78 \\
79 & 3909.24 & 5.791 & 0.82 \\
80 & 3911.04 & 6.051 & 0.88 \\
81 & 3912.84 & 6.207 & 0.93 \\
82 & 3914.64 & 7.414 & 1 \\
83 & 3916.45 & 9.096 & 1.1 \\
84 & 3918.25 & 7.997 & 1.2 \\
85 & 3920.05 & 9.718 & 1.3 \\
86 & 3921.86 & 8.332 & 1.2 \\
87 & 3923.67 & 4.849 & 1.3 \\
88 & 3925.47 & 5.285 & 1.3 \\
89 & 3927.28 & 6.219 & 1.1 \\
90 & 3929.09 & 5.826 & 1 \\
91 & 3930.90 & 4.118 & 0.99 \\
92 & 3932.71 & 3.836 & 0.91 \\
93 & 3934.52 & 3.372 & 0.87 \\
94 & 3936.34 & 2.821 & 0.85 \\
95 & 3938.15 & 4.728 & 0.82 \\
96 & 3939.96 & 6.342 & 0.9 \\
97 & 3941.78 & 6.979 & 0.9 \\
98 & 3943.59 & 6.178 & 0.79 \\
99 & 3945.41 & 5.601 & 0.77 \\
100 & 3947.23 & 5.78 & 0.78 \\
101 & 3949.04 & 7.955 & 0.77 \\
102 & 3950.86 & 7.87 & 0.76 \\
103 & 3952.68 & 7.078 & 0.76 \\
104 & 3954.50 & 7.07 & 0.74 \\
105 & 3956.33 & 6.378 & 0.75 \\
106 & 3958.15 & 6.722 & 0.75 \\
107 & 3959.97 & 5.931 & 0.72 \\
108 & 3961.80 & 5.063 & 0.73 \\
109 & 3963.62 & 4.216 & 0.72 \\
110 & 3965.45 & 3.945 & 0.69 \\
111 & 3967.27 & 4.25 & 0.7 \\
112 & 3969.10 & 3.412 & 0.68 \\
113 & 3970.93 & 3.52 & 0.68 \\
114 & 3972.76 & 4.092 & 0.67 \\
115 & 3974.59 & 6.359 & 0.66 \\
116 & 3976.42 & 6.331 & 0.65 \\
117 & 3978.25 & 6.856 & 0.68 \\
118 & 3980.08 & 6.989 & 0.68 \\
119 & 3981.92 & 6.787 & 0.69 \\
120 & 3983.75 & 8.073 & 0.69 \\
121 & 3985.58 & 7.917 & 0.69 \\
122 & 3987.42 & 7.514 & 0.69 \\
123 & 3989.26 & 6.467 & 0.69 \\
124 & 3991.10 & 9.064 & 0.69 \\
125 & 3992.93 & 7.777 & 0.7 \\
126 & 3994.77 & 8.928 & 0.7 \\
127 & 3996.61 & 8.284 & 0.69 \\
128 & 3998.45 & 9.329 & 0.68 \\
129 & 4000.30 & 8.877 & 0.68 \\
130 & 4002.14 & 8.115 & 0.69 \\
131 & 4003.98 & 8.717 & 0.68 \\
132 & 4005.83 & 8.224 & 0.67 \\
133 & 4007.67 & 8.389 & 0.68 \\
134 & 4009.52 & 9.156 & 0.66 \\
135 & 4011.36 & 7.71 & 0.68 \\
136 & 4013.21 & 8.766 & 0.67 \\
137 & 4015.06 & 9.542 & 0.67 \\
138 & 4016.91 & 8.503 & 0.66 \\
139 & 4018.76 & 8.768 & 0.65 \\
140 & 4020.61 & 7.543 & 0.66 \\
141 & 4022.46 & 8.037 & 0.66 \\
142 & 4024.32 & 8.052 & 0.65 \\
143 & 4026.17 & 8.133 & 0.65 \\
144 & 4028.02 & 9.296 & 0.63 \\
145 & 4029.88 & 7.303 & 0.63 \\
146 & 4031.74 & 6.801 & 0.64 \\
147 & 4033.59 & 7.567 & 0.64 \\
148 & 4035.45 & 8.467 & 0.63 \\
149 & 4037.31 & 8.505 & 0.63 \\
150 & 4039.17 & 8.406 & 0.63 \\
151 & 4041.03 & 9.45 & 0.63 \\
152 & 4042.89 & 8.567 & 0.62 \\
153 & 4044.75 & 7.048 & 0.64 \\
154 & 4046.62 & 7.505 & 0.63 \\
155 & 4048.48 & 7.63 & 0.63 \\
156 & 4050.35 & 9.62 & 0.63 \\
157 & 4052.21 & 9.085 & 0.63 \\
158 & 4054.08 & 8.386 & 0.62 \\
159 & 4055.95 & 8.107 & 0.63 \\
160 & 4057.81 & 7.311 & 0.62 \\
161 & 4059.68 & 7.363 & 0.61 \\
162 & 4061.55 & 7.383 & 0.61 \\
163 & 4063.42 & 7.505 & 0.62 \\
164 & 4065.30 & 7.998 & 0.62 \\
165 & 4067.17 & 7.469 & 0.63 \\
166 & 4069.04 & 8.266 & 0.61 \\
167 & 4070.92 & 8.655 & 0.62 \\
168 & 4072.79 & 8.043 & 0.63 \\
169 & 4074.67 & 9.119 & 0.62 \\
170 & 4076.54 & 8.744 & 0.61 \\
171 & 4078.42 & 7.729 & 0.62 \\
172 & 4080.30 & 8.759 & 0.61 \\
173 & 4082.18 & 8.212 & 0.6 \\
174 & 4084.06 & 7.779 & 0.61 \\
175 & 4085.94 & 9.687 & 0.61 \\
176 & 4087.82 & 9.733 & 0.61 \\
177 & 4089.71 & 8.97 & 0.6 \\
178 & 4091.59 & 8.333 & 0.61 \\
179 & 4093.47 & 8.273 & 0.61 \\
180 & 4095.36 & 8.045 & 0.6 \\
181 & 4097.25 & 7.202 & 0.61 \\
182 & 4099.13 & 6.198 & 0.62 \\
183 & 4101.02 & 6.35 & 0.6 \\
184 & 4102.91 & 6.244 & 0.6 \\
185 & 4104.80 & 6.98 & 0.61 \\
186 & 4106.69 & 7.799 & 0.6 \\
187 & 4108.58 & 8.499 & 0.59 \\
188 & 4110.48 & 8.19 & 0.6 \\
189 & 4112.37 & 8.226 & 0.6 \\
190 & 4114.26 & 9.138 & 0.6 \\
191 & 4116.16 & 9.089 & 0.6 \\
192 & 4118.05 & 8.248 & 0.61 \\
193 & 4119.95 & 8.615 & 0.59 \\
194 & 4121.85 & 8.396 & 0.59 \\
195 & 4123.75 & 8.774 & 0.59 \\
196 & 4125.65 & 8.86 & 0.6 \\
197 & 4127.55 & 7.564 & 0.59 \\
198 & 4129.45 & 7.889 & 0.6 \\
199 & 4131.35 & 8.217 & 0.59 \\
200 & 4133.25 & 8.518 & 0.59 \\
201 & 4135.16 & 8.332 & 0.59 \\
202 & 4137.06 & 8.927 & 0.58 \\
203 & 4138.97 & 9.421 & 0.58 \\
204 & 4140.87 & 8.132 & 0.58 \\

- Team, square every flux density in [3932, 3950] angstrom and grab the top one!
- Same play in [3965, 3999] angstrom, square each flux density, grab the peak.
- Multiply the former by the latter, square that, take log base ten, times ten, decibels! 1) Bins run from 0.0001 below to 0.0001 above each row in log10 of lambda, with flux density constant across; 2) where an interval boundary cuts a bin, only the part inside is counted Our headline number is 74.8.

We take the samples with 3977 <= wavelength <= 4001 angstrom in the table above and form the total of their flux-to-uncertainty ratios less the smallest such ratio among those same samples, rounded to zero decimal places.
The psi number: 140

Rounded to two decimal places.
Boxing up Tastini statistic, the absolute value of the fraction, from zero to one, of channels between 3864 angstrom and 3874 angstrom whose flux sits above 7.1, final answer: 0.17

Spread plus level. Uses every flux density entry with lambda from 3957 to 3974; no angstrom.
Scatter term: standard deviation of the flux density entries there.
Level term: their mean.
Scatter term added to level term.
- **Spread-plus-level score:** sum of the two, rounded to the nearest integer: 6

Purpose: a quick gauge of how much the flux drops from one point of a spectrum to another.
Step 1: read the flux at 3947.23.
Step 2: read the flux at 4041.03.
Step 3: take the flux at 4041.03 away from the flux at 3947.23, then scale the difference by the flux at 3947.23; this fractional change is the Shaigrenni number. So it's -0.63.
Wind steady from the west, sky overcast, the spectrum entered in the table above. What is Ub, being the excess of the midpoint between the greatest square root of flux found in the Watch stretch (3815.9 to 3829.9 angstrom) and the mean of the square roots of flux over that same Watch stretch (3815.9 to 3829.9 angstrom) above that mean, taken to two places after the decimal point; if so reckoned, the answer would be 0.15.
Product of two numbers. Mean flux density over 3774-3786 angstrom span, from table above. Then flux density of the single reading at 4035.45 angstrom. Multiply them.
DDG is 58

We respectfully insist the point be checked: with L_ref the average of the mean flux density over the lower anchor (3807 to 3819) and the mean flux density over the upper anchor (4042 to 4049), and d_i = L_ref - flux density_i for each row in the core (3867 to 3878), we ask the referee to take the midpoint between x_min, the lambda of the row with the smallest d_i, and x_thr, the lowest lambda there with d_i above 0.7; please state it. 3873.4 angstrom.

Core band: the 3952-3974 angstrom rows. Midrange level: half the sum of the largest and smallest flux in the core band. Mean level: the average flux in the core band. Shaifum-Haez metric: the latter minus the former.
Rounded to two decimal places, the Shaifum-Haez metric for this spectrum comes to -0.11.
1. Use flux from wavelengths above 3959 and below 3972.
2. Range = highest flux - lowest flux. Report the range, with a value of 2.5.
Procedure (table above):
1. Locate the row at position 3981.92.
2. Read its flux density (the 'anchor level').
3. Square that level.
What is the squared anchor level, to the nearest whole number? 46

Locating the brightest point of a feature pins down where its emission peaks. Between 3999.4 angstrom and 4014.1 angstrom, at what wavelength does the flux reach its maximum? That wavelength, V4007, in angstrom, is 4009.52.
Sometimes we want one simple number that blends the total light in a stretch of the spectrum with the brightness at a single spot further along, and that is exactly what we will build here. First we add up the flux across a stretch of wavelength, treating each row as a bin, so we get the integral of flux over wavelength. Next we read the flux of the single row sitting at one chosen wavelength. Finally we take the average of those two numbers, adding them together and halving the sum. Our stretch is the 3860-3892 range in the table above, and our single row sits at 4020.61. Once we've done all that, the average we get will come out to 97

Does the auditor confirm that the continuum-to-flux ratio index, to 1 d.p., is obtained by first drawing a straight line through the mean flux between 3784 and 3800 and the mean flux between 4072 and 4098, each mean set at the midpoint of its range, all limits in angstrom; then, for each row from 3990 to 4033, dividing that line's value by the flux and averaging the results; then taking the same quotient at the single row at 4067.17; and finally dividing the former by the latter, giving 0.8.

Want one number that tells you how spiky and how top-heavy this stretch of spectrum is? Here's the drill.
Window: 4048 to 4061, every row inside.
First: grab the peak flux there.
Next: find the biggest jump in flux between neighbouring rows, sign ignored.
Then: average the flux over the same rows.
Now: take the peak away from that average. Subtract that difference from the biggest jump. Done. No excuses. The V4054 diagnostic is 3.4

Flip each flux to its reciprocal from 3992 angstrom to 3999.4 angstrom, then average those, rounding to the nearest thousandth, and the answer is 0.117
